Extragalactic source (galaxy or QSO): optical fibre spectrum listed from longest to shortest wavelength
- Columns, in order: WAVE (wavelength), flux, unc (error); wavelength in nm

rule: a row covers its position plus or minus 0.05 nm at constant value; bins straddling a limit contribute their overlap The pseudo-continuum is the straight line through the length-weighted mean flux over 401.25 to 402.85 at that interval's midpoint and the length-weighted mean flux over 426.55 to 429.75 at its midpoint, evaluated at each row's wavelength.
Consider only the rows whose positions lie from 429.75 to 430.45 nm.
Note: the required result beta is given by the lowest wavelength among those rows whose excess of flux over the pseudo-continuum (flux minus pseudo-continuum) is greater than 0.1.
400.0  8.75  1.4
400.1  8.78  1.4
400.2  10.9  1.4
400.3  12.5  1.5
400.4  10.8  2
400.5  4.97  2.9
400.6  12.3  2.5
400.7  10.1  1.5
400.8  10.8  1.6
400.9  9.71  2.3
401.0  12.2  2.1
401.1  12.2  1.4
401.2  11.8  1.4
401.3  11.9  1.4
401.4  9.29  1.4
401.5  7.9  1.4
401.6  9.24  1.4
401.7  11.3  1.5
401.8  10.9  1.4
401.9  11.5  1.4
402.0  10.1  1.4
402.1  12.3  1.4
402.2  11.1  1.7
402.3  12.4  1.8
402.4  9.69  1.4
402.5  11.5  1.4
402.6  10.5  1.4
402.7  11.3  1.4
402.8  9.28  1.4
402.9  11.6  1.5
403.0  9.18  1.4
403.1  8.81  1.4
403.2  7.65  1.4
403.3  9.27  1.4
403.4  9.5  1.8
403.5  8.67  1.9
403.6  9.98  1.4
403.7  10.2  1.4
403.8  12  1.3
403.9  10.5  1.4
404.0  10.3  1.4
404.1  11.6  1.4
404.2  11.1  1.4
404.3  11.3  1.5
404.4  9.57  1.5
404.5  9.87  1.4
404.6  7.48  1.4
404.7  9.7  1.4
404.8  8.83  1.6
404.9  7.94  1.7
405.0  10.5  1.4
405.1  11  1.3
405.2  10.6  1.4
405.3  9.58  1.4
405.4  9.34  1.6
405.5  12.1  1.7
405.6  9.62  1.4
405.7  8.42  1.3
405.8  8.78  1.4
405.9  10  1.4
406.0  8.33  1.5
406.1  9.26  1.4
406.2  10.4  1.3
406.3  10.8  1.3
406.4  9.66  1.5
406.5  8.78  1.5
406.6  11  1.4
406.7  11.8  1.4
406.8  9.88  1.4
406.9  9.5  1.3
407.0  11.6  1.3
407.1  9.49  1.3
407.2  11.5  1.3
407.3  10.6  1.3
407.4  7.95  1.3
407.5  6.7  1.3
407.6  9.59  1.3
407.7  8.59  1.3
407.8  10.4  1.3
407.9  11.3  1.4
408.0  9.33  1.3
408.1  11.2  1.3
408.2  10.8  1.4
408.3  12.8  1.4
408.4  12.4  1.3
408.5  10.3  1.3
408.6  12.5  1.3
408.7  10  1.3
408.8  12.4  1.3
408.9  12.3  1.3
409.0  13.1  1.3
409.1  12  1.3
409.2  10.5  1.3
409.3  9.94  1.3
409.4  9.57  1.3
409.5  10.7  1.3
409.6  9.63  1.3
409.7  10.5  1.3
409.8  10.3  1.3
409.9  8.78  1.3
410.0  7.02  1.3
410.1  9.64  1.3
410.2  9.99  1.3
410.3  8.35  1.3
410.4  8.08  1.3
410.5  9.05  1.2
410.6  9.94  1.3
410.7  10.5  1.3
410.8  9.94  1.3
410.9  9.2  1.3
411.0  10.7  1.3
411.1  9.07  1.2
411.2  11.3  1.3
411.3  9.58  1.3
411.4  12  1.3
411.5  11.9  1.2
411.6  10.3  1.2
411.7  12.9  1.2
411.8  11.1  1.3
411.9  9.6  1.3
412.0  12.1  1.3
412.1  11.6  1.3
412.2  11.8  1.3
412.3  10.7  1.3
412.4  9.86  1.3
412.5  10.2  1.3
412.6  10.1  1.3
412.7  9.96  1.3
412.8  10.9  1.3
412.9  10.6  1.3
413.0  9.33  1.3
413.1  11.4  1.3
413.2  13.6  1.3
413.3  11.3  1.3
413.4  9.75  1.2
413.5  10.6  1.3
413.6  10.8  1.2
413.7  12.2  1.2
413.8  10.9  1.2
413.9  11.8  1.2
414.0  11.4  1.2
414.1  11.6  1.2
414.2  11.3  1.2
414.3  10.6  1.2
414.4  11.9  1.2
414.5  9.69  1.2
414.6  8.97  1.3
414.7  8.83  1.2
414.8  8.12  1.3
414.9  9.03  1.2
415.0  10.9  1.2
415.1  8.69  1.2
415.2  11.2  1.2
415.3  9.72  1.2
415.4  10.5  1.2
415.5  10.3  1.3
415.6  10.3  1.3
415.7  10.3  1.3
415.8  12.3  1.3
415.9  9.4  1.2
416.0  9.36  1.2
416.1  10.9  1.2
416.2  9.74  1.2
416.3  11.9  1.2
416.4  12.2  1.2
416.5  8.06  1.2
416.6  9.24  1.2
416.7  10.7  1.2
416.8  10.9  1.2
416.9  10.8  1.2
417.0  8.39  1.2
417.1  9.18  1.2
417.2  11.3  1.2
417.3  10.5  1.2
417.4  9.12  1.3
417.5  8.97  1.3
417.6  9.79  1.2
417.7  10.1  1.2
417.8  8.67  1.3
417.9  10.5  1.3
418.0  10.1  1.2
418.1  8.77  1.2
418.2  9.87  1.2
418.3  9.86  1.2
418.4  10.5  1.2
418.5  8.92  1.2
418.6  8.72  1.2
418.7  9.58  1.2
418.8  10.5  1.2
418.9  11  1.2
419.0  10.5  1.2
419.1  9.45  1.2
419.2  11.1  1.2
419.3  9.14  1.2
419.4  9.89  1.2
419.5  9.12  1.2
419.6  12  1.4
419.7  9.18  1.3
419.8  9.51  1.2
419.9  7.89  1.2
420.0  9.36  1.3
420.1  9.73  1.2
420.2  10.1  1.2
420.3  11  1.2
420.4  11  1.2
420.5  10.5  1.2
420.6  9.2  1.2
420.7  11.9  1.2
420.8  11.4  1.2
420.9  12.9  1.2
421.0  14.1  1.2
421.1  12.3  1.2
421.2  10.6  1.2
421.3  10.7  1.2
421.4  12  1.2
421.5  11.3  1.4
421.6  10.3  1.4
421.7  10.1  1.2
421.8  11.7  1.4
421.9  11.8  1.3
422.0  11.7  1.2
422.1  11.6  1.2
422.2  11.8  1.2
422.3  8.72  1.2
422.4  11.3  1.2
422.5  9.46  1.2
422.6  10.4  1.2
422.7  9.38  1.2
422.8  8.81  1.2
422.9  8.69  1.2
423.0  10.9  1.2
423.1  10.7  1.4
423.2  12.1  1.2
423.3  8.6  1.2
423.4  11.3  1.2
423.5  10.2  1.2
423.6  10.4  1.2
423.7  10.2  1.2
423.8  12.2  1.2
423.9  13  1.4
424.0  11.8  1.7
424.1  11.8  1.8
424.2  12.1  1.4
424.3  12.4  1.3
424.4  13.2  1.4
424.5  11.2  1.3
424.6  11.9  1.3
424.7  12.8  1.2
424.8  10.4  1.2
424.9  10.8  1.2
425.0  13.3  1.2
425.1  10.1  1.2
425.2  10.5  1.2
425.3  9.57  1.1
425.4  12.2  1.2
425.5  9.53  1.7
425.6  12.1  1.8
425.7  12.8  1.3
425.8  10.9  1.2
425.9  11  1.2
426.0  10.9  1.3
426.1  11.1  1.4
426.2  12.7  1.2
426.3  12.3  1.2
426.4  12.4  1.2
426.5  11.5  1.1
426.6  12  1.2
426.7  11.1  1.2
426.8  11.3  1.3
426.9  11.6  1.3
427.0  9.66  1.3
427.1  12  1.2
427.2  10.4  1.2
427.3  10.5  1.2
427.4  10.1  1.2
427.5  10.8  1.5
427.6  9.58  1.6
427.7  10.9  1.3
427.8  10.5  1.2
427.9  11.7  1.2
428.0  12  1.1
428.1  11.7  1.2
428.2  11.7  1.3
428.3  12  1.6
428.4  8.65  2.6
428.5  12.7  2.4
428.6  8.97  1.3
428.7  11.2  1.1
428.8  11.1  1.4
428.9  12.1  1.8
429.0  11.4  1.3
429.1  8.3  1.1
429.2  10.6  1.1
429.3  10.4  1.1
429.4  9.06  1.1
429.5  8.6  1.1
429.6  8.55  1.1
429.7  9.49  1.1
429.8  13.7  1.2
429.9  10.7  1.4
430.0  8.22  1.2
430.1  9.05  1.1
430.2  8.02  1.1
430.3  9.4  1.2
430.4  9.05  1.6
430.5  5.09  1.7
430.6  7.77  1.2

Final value 429.8 nm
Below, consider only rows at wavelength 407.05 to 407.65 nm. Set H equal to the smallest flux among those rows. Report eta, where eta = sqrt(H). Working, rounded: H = 6.7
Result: 2.59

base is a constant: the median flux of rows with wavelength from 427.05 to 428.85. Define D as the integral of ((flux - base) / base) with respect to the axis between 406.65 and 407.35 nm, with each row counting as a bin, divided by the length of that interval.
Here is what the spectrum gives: -0.03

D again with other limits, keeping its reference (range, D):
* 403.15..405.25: -0.10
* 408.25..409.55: 0.04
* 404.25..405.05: -0.15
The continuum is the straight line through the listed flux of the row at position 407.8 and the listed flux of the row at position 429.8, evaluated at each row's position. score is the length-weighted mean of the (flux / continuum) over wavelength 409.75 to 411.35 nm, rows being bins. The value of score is 0.88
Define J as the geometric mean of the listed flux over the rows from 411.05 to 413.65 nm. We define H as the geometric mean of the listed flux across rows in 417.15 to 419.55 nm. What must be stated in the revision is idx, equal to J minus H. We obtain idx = 1.0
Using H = 9.8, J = 10.8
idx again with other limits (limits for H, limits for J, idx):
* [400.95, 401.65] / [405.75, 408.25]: -0.7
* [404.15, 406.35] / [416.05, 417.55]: 0.4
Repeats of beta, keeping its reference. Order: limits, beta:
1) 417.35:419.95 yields 418.9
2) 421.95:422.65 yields 422.0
